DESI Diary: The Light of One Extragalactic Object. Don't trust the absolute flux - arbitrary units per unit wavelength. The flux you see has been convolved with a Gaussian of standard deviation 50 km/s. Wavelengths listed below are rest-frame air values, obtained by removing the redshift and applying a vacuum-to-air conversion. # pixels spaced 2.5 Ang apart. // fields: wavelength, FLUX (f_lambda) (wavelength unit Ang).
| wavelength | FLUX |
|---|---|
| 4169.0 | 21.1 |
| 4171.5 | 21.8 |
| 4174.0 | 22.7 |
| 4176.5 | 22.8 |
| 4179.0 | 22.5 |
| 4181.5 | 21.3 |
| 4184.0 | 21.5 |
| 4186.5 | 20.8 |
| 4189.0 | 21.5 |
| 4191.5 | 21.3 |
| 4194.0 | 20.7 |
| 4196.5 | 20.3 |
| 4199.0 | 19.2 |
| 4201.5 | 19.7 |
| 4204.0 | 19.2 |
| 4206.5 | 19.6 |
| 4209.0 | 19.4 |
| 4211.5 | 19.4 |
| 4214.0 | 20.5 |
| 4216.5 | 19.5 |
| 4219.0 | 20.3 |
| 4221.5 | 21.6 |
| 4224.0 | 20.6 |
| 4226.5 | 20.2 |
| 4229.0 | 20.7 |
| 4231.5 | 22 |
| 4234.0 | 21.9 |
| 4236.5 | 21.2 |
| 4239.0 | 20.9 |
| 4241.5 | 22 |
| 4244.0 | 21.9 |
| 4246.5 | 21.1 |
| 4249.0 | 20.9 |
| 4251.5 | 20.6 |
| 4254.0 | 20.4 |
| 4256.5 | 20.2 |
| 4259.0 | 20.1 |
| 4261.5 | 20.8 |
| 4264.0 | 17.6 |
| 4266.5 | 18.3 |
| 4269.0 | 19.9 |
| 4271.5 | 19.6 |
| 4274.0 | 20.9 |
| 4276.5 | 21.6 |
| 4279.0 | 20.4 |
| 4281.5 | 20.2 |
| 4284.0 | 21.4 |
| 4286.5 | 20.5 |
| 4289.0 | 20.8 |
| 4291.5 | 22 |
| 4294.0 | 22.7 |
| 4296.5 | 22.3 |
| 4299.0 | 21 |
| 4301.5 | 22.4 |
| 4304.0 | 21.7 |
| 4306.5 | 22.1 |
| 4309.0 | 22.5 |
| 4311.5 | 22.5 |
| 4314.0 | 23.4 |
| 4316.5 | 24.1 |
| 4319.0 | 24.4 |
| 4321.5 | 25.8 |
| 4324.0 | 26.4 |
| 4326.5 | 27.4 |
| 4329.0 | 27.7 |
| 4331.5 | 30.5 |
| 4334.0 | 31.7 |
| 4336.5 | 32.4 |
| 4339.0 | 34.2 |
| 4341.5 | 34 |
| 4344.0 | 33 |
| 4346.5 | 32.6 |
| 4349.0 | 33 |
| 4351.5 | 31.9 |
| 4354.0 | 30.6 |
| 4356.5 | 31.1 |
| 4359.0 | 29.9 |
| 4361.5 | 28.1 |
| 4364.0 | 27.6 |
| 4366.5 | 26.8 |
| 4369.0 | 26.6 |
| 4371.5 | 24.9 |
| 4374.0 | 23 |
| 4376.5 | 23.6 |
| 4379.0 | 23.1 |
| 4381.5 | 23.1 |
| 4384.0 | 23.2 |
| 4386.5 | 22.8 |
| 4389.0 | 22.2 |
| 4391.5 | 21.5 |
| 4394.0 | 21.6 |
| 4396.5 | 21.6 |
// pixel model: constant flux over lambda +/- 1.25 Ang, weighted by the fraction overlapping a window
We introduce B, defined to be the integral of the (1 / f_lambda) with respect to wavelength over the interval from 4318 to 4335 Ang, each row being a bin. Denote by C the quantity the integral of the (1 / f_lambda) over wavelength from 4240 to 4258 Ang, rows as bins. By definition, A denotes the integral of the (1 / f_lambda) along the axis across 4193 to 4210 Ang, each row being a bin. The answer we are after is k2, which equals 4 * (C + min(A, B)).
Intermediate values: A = 0.86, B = 0.62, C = 0.86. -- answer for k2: 5.9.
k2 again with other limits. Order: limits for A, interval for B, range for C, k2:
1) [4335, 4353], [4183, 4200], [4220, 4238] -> 5.6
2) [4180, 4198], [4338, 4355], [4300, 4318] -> 5.3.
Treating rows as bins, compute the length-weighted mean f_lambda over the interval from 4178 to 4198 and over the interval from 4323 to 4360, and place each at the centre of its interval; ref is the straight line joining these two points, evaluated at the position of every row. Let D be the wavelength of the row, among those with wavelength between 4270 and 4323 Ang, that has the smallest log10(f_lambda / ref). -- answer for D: 4271.5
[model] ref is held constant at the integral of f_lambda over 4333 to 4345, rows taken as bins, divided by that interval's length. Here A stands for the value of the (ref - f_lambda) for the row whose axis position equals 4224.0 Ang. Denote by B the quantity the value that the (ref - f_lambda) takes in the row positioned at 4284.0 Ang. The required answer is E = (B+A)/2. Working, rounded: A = 12.5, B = 11.7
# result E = 12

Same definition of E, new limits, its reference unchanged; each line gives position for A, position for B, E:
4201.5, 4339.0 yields 6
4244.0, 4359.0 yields 7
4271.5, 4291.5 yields 12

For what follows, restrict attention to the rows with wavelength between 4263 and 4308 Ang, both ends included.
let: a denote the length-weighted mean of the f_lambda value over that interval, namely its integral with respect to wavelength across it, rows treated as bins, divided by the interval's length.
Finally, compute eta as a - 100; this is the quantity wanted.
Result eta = -79.1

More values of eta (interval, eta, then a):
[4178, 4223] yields -79.5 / 20.5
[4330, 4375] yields -69.9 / 30.1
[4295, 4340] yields -74.4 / 25.6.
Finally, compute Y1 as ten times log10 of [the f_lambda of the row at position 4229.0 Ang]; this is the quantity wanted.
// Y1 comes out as 13.2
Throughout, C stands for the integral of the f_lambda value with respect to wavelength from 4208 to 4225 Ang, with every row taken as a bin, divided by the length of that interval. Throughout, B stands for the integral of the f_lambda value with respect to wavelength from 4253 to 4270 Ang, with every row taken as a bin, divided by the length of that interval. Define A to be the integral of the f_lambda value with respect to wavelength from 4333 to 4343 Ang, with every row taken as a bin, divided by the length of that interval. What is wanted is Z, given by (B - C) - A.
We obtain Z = -34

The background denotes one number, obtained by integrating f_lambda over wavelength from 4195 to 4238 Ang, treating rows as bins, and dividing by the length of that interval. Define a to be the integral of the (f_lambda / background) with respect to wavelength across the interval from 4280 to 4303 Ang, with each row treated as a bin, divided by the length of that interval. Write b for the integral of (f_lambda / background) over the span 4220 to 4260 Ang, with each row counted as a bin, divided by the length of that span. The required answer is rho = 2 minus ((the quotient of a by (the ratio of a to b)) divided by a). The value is 1.02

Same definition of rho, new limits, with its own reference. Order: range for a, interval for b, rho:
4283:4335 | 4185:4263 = 1.14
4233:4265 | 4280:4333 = 0.87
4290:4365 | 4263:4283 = 1.27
